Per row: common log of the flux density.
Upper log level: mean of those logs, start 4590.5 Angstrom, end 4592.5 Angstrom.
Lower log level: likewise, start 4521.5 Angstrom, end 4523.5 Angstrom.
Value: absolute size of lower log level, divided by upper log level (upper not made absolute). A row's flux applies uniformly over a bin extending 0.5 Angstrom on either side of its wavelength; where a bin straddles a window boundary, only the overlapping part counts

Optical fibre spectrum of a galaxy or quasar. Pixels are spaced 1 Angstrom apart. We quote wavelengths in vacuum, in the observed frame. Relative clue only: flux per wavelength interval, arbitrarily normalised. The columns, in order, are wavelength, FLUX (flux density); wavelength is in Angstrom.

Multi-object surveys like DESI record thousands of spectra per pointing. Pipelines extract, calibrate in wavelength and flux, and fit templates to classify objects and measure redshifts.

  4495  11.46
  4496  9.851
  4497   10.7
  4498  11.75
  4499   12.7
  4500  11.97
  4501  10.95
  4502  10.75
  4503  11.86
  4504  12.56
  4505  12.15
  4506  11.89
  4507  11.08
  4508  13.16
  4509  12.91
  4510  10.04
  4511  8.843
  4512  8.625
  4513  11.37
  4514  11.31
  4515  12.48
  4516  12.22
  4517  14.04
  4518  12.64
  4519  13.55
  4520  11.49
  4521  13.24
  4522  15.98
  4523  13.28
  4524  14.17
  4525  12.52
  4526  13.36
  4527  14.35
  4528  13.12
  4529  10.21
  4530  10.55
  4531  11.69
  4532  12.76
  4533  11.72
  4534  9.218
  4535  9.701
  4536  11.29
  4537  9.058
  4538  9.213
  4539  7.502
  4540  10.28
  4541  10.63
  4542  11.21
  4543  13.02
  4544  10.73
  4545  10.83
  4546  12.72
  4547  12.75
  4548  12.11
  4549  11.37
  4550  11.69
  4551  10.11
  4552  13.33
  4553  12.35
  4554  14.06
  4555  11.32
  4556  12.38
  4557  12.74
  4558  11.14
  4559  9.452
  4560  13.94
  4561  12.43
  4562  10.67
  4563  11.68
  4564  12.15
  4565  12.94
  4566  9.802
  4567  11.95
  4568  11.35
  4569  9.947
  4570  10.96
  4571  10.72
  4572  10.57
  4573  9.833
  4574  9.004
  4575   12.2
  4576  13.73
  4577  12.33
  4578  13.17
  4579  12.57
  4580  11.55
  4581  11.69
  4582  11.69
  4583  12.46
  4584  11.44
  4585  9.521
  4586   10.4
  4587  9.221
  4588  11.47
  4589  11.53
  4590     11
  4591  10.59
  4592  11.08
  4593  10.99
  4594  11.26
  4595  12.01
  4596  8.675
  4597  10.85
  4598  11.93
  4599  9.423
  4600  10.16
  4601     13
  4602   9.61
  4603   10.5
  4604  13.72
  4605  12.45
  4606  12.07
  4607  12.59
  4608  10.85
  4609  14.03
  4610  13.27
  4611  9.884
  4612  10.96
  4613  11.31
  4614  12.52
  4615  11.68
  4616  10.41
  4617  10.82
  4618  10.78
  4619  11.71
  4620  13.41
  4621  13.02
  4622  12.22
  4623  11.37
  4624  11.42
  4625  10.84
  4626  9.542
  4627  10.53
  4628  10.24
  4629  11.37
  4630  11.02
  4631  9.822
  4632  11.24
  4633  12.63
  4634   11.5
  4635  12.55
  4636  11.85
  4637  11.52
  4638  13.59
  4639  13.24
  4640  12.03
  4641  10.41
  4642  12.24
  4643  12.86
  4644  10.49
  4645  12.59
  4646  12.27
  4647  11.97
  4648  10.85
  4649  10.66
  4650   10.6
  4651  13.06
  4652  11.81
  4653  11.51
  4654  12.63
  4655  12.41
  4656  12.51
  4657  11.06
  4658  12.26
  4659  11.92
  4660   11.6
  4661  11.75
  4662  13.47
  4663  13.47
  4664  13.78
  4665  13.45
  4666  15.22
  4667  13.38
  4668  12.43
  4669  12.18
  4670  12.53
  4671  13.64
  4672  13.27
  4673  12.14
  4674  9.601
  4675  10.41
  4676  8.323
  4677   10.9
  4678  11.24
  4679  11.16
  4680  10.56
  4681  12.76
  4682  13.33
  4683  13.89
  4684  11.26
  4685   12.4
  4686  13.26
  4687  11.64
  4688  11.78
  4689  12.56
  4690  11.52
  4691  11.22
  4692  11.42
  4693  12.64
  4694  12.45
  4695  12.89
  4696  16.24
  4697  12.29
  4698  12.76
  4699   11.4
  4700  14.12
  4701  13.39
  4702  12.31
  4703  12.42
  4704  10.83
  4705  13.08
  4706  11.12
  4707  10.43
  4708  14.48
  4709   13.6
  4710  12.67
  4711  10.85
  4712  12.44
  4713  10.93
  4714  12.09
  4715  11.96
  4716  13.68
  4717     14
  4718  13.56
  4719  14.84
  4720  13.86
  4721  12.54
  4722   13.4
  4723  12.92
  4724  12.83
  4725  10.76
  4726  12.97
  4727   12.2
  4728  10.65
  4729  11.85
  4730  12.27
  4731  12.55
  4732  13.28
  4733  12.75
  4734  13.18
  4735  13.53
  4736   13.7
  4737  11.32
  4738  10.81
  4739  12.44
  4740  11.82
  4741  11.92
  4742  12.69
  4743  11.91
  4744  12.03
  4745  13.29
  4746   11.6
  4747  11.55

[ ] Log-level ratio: 1.12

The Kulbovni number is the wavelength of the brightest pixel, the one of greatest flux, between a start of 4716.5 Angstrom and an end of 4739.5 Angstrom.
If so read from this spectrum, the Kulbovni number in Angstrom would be 4719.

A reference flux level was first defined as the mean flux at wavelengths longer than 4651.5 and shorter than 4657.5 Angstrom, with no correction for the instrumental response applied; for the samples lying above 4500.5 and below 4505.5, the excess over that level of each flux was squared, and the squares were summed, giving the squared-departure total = 3.0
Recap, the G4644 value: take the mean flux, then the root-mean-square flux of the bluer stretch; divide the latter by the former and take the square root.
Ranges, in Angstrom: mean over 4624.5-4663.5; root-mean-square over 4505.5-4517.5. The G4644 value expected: 0.994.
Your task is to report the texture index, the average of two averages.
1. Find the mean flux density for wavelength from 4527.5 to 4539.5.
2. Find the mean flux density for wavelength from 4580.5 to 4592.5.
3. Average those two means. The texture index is 10.8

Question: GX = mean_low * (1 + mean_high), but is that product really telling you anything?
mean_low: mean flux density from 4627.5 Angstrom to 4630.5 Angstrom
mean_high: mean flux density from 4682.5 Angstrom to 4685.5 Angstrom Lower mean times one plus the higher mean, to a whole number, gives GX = 147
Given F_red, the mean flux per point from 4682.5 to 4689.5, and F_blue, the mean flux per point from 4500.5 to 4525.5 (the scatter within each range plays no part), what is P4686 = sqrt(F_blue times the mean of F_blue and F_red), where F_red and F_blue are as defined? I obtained 12.2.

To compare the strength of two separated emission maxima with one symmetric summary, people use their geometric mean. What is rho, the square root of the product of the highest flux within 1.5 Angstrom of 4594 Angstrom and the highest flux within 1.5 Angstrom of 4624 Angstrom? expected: 11.7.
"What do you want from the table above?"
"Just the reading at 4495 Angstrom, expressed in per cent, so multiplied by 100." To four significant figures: 1146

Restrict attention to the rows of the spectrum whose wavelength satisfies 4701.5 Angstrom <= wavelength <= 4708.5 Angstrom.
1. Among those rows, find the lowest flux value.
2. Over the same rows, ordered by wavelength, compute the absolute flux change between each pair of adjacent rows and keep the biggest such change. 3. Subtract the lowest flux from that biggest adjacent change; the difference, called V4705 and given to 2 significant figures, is -6.4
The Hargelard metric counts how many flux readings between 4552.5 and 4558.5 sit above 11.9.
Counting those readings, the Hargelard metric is 4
